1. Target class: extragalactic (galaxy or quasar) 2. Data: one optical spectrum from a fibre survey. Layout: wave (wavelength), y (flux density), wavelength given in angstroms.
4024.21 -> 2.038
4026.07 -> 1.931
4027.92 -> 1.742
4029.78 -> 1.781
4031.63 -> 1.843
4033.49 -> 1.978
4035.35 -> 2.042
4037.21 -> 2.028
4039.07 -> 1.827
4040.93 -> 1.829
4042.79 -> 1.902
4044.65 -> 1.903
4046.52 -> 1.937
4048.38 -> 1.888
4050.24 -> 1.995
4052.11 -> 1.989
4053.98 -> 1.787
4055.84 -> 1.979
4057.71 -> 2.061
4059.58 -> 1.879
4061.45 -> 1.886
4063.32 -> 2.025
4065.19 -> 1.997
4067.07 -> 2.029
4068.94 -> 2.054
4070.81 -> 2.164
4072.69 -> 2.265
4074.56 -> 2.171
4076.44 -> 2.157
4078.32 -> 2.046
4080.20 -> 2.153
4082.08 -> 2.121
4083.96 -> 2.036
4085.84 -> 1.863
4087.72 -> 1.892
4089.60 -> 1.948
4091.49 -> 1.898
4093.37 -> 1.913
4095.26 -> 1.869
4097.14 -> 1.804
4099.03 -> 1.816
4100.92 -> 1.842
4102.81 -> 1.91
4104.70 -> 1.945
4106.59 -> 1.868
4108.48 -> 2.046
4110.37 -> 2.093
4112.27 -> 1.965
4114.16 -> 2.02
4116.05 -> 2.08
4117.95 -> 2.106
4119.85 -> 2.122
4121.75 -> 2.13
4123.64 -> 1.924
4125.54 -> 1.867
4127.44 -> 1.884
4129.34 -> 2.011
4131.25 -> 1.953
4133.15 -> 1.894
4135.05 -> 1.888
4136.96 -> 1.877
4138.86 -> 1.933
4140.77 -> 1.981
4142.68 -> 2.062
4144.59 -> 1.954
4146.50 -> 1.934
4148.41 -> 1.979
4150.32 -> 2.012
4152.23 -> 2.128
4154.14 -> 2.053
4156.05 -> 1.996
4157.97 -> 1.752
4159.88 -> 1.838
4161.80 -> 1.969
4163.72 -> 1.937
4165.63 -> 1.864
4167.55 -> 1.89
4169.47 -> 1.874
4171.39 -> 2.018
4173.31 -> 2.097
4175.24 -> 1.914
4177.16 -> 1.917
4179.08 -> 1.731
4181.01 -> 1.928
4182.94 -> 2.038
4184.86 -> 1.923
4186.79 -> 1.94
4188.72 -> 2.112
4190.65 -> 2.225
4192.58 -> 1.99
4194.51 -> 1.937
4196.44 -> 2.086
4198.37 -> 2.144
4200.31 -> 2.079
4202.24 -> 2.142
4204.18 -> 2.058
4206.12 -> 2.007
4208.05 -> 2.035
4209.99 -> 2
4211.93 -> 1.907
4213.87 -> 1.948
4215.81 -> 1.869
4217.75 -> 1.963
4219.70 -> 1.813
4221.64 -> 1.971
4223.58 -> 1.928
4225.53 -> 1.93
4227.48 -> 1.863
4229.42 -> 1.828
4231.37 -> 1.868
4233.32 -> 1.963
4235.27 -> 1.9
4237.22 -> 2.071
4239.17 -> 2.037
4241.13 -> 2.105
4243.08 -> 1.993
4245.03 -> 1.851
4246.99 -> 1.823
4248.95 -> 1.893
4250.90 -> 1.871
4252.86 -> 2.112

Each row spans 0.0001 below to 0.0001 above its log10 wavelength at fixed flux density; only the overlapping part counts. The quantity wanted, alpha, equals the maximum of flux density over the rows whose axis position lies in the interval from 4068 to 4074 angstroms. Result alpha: 2.265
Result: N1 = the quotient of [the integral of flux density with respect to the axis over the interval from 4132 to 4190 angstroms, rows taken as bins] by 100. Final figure 1.1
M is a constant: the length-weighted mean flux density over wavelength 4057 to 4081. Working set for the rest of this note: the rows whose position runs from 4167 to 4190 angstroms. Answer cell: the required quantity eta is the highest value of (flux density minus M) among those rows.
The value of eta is 0.04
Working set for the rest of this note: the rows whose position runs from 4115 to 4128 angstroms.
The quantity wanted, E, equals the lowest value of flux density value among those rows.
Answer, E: 1.867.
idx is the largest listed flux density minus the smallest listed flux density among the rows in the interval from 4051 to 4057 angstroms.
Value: 0.20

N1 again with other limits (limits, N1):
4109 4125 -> 0.3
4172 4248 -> 1.5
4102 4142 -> 0.8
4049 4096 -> 0.9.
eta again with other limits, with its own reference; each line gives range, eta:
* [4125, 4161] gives 0.06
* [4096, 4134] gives 0.06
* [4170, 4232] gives 0.16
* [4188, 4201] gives 0.16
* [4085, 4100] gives -0.12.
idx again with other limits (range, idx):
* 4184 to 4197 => 0.30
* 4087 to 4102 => 0.14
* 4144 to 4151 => 0.08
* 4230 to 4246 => 0.25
